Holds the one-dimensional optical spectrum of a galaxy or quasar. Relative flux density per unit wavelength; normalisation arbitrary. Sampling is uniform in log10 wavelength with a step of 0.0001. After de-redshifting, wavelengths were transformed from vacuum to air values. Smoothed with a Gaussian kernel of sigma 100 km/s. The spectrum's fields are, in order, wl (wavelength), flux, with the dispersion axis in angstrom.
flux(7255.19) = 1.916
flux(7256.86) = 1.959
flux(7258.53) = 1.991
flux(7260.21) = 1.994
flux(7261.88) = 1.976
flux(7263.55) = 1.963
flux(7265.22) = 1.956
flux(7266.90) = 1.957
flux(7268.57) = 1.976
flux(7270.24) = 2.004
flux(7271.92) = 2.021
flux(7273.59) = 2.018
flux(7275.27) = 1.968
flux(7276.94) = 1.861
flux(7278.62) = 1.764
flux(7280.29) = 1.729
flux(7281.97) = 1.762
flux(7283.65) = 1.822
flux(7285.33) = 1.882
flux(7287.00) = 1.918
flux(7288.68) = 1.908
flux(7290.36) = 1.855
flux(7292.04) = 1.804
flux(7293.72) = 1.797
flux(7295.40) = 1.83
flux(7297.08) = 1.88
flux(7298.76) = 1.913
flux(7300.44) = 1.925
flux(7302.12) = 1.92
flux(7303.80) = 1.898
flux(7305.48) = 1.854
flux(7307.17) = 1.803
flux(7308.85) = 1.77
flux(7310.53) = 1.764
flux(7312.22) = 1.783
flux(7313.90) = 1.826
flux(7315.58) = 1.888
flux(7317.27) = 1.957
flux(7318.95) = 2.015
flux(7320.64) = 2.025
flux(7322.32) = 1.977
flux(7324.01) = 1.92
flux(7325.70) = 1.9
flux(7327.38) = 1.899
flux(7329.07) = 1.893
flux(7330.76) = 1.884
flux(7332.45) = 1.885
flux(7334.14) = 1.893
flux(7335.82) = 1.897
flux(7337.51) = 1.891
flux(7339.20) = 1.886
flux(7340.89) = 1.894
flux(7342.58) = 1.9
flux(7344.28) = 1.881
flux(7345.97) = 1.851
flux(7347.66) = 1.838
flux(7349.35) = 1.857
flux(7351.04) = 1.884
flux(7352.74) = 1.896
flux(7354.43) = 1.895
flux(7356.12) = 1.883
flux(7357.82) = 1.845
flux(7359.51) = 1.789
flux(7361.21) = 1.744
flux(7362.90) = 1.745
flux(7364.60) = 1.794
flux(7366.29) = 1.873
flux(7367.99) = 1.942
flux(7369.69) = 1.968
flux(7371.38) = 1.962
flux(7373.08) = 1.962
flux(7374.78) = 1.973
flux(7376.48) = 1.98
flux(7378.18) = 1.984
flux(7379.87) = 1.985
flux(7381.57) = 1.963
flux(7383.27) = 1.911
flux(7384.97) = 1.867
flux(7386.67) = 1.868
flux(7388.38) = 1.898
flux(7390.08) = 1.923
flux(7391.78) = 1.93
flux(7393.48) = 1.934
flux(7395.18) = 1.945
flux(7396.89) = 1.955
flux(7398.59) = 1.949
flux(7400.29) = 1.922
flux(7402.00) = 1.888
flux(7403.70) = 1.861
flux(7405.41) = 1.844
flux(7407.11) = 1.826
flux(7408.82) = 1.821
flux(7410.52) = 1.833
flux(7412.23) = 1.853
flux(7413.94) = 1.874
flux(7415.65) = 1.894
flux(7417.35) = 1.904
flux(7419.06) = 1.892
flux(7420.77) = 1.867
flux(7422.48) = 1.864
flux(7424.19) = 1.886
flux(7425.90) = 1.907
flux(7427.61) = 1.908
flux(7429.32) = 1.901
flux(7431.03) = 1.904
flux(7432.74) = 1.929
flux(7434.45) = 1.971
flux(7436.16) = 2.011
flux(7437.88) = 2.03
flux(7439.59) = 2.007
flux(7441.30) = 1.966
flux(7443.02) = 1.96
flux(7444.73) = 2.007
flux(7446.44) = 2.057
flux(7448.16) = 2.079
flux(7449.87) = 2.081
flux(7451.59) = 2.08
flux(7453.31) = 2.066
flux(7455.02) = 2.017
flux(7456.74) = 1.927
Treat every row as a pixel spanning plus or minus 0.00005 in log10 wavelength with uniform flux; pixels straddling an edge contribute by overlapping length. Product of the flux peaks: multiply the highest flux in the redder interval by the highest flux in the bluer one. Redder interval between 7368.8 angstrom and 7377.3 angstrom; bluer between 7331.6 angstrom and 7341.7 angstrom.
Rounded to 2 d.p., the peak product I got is 3.76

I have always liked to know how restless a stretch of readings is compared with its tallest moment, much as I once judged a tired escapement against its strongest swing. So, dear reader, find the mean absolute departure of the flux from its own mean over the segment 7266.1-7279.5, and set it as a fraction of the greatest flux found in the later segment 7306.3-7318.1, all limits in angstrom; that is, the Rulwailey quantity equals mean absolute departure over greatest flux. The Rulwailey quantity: 0.0341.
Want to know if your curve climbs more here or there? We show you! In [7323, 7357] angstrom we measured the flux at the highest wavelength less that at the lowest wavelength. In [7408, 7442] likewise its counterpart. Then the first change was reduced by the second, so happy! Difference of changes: -0.18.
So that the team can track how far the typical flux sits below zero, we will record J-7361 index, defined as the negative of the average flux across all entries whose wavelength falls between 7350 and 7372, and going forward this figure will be -1.86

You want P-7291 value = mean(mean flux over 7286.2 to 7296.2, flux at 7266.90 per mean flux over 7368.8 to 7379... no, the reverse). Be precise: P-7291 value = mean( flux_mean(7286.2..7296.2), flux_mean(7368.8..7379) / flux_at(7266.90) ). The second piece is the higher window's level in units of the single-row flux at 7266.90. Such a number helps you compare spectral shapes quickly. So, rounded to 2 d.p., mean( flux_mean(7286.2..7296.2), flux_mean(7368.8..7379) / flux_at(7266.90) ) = 1.43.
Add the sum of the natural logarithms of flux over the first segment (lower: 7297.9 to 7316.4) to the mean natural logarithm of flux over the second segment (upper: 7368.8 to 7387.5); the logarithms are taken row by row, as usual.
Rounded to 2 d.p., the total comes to 7.42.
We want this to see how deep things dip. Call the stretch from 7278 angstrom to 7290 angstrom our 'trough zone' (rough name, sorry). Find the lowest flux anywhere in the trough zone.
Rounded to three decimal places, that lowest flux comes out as 1.729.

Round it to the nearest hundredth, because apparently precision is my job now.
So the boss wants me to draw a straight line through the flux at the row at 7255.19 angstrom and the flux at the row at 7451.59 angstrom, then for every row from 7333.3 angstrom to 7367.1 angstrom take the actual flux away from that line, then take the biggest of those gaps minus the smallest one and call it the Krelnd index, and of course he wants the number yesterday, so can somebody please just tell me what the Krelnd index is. 0.17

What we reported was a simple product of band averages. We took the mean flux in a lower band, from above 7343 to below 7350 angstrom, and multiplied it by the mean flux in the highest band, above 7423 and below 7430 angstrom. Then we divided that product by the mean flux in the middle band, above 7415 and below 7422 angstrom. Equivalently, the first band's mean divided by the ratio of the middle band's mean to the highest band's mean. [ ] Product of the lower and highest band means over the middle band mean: 1.87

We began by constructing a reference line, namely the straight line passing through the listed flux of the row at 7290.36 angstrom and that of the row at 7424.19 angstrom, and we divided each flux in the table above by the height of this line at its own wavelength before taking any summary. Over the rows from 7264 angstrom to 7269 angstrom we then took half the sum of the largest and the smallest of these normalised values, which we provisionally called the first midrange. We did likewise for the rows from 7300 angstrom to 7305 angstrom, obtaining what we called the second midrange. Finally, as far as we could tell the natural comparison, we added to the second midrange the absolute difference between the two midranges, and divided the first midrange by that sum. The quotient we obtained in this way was 1.00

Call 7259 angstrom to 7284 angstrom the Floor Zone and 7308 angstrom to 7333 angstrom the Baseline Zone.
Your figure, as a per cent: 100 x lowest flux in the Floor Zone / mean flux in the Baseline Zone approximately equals 91.4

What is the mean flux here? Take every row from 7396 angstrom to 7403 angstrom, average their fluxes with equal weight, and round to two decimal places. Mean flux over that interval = 1.93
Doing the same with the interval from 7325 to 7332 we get 1.89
